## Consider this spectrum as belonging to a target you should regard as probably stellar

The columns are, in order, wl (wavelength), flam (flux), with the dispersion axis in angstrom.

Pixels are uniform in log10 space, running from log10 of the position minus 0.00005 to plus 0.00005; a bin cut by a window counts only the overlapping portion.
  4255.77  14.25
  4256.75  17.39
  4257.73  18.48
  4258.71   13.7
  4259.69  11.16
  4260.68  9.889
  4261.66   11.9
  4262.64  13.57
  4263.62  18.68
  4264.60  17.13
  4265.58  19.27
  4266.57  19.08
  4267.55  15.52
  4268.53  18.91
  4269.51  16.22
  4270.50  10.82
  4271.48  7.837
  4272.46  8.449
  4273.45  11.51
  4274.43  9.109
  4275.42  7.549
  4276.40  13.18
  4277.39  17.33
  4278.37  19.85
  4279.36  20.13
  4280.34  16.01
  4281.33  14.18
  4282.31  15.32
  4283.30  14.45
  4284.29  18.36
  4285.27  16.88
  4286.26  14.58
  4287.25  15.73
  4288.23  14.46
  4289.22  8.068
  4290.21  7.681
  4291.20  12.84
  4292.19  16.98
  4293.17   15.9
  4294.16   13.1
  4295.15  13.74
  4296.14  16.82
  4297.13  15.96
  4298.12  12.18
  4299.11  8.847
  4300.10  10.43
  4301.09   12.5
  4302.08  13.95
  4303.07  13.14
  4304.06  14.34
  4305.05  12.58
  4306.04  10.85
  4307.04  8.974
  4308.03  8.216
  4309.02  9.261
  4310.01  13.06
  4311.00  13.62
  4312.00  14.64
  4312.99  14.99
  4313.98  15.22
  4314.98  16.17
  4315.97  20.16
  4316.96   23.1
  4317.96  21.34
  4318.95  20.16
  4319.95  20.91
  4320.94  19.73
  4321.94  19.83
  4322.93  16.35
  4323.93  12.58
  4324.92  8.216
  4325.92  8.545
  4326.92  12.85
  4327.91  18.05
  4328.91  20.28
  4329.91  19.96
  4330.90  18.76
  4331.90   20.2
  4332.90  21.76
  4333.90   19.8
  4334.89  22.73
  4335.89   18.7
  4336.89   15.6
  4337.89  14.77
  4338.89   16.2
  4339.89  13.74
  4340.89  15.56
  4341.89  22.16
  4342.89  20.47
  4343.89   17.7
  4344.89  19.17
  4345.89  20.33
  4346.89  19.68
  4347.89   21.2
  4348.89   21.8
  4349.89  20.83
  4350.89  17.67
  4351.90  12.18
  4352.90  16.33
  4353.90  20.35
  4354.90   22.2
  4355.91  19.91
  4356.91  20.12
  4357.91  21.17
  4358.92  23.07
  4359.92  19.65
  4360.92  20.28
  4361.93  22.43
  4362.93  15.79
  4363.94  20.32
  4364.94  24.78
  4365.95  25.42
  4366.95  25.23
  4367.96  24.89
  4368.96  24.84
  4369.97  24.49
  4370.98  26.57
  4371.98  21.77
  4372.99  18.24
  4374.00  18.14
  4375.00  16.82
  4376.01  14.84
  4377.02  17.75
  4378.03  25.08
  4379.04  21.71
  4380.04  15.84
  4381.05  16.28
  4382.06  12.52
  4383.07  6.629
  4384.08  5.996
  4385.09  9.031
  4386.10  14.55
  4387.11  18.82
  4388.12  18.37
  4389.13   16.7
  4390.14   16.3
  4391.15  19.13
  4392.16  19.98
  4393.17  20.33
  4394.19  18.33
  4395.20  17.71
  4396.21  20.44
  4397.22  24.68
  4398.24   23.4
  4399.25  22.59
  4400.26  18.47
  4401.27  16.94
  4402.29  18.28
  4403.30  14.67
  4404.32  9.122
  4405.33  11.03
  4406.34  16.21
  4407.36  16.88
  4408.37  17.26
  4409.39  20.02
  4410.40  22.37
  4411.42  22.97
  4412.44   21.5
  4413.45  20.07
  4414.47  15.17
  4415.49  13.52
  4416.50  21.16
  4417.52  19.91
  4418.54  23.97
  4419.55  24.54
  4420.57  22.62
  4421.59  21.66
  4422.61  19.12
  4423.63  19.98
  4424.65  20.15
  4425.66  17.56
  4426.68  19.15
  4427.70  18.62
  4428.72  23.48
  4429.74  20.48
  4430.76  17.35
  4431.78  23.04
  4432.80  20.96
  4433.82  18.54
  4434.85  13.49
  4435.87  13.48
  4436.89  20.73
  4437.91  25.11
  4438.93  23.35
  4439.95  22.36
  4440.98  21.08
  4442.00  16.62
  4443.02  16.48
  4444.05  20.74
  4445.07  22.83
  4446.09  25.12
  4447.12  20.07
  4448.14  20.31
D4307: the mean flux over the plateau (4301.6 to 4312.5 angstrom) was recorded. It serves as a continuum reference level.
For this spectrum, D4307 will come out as 12.1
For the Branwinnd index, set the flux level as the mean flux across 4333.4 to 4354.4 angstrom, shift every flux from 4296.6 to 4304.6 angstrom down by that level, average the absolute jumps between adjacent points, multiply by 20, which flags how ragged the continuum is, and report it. 40.6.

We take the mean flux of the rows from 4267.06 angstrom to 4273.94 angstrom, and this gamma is 13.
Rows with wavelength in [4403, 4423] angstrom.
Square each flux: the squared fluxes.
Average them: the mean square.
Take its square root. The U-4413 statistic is 19.2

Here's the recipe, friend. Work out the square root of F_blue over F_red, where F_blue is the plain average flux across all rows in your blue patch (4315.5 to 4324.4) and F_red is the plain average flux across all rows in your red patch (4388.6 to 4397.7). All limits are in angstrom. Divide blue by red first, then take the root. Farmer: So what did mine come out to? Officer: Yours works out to 1.00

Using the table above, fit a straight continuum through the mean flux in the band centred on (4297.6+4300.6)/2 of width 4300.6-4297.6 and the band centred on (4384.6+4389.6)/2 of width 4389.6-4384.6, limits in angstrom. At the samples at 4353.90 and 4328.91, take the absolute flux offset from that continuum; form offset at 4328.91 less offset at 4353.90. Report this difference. 1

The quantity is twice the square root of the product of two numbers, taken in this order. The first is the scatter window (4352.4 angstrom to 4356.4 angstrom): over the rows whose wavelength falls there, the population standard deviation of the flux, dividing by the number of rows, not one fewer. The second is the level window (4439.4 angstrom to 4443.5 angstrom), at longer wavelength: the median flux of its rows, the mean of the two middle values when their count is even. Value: 12.7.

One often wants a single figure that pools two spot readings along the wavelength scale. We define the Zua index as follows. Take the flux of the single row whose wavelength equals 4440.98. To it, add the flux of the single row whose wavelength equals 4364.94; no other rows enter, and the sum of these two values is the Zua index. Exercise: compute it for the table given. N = 46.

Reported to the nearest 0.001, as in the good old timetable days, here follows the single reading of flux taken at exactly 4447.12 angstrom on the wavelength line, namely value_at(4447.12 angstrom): 20.070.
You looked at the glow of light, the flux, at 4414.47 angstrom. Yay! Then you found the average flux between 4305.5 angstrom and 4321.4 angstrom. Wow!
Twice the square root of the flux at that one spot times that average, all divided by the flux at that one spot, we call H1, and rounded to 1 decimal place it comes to 2.0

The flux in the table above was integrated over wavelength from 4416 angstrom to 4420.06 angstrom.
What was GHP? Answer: 91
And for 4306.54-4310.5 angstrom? 39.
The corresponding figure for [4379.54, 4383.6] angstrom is 52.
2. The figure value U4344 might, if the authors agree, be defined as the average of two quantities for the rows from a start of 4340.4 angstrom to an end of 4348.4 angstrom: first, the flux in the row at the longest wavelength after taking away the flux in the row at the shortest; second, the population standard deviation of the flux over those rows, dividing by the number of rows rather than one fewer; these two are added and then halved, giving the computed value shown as 4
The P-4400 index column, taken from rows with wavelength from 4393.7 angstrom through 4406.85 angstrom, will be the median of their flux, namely 18.3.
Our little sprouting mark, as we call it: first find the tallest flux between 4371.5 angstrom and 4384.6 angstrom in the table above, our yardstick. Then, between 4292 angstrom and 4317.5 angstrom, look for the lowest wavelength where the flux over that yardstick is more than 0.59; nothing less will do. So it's 4292.19 angstrom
